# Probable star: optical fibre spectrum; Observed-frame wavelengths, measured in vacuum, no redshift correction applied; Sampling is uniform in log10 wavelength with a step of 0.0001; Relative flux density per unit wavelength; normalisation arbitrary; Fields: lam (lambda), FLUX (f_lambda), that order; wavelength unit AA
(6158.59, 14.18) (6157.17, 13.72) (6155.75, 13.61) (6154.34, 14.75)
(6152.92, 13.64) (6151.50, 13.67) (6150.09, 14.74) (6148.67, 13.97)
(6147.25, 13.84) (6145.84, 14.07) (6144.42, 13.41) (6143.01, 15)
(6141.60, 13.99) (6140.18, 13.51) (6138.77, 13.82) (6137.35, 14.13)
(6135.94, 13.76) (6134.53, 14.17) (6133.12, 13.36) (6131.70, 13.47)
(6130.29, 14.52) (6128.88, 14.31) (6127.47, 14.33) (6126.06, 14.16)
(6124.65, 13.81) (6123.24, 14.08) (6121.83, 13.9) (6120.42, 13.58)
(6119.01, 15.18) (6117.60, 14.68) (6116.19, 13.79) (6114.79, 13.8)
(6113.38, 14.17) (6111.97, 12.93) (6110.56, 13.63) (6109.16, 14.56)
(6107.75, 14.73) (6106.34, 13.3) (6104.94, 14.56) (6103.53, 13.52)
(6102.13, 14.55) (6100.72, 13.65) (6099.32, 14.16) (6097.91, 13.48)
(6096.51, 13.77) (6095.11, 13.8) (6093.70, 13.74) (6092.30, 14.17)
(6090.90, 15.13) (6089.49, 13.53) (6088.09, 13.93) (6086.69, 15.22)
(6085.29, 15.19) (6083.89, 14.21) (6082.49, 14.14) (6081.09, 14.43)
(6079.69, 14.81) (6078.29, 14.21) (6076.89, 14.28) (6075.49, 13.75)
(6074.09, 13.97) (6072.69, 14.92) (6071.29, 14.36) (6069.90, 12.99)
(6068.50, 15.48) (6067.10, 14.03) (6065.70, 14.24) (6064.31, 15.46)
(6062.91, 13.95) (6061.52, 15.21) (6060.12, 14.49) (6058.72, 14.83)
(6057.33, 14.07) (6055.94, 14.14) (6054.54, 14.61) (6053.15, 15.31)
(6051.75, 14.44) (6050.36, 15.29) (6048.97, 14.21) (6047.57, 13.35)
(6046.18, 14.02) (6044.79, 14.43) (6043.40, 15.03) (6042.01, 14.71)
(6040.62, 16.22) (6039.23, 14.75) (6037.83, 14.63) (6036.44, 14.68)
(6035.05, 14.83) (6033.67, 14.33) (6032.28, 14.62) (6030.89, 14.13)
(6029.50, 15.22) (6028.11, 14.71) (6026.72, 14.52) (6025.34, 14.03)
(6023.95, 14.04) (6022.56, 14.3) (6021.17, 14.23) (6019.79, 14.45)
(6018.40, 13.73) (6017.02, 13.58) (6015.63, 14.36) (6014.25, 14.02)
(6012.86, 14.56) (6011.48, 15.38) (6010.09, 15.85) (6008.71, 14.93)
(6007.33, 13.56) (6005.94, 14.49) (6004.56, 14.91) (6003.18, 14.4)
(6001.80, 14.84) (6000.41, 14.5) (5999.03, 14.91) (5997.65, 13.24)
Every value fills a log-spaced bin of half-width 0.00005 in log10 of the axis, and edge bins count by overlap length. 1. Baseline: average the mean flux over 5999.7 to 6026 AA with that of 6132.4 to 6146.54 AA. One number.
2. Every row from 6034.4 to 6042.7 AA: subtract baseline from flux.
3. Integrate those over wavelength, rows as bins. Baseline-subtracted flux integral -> 6.6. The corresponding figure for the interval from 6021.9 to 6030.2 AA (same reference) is 2.5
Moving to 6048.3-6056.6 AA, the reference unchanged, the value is 4.1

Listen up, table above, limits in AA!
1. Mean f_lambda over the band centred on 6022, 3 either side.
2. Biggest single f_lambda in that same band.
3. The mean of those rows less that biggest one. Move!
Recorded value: -0.2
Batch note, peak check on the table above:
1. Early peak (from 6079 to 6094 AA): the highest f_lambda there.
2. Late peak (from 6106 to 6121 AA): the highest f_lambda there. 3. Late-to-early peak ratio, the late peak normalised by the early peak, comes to 1.00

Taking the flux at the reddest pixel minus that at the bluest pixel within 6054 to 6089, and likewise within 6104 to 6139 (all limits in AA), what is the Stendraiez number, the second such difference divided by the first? 1.1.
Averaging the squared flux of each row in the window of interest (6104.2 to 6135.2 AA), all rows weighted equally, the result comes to 198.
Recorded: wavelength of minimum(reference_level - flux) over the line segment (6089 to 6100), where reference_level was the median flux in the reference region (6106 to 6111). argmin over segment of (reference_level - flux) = 6090.90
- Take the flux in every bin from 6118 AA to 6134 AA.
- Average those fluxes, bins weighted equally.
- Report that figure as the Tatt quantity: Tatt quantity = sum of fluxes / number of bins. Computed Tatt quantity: 14.1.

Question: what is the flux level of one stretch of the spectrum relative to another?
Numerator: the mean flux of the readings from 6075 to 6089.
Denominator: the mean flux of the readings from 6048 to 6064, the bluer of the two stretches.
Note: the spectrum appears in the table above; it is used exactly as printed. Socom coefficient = 0.988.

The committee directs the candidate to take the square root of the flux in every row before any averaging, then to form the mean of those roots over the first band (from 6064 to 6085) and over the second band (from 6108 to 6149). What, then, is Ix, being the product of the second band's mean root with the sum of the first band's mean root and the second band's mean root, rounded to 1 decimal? 28.2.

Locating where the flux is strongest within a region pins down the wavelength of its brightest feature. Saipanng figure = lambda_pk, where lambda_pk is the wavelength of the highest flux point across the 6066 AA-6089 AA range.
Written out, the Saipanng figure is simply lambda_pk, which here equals 6068.50 AA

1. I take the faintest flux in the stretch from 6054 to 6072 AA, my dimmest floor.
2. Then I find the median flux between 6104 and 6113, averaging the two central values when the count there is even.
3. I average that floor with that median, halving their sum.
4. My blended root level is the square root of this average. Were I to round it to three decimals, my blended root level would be 3.680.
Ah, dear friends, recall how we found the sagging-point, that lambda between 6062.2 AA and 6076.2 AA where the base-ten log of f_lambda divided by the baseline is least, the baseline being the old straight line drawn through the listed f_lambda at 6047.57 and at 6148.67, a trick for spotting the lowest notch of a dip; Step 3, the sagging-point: 6069.90 AA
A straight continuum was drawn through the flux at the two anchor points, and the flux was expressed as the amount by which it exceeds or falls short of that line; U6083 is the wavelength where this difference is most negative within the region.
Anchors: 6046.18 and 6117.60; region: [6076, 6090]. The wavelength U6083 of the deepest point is 6089.49 AA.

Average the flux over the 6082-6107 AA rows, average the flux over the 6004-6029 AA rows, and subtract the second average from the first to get -0.31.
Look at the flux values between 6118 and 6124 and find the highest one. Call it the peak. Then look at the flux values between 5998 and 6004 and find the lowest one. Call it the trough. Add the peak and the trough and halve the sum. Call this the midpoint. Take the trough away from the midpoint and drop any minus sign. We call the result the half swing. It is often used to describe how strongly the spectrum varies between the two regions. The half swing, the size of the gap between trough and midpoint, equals 0.39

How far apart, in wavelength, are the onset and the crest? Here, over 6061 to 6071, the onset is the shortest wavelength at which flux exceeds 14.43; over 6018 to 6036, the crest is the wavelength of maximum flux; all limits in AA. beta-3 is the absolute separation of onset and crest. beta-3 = 32.0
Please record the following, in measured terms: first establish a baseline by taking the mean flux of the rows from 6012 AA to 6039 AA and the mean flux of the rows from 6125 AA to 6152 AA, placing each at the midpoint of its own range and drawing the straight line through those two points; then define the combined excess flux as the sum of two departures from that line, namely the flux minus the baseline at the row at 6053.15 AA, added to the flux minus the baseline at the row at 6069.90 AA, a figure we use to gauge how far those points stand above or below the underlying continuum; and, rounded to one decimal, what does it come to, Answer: -0.2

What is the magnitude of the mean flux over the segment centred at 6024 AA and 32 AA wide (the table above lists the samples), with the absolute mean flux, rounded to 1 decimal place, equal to 14.5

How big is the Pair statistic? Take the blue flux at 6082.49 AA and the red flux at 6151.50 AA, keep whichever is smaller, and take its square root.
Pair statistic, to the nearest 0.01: 3.70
